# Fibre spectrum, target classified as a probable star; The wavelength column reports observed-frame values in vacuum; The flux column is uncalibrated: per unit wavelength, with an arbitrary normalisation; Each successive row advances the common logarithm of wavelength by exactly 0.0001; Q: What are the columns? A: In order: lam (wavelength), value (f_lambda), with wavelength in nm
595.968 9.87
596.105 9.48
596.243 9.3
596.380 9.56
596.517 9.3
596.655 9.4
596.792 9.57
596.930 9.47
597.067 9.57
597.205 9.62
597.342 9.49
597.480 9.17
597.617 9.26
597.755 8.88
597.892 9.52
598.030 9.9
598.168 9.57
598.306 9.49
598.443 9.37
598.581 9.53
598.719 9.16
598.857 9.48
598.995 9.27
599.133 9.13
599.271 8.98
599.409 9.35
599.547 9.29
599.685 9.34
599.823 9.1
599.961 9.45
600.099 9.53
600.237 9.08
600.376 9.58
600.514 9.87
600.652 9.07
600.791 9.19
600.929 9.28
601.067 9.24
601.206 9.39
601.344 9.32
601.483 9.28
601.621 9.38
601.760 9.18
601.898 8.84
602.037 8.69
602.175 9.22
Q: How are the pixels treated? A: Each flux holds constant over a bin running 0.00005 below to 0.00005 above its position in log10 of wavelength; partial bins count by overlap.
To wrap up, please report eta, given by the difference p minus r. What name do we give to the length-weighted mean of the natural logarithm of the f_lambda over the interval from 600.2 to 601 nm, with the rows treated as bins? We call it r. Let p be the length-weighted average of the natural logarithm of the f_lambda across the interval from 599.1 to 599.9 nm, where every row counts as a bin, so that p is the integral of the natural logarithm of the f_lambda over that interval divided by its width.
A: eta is -0.015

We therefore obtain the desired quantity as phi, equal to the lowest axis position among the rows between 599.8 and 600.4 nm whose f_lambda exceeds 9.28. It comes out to 599.961 nm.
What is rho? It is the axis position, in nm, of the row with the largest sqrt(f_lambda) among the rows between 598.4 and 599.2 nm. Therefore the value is 598.581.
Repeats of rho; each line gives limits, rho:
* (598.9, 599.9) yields 599.409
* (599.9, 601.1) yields 600.514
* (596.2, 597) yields 596.792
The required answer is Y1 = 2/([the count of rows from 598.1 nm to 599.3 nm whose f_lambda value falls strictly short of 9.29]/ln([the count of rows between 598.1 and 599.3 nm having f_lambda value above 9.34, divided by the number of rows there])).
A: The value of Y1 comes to -0.29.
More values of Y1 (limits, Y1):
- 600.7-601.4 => -1.07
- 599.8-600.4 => -0.51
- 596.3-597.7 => -0.36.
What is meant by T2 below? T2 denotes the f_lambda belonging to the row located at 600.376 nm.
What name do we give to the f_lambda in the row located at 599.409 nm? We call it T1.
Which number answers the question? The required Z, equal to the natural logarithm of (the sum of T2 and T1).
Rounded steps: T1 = 9.35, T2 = 9.58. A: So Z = 2.94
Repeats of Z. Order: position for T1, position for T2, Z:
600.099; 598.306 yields 2.95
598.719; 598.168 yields 2.93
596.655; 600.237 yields 2.92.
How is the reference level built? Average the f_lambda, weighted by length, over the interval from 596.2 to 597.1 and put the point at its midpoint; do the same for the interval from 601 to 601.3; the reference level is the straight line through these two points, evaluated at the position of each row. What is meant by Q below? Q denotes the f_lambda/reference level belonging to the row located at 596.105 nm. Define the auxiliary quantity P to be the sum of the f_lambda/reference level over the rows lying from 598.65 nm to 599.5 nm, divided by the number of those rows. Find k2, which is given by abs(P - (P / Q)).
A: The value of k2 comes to 0.001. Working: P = 0.98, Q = 1.00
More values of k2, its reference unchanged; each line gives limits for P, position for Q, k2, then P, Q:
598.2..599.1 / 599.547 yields 0.008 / 1.00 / 0.99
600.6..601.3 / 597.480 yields 0.028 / 0.99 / 0.97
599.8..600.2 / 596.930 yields 0.002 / 1.00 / 1.00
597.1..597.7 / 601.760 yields 0.012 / 1.00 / 0.99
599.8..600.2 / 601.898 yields 0.051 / 1.00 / 0.95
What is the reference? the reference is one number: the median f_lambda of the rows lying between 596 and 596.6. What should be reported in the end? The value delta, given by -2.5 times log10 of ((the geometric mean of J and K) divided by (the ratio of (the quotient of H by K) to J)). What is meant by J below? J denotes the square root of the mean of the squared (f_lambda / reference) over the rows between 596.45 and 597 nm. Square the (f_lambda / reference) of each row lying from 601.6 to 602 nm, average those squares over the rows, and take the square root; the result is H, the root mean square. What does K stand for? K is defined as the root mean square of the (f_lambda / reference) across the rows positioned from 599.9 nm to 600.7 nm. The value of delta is -0.05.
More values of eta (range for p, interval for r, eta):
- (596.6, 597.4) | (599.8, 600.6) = 0.009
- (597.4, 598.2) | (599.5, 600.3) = 0.005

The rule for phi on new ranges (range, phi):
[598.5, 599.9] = 598.581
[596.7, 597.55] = 596.792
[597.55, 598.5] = 597.892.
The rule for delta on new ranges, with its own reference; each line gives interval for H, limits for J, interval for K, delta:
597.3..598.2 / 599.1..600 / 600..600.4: 0.03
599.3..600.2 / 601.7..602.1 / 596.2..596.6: 0.08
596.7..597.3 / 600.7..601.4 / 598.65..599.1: 0.05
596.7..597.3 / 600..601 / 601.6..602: 0.07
